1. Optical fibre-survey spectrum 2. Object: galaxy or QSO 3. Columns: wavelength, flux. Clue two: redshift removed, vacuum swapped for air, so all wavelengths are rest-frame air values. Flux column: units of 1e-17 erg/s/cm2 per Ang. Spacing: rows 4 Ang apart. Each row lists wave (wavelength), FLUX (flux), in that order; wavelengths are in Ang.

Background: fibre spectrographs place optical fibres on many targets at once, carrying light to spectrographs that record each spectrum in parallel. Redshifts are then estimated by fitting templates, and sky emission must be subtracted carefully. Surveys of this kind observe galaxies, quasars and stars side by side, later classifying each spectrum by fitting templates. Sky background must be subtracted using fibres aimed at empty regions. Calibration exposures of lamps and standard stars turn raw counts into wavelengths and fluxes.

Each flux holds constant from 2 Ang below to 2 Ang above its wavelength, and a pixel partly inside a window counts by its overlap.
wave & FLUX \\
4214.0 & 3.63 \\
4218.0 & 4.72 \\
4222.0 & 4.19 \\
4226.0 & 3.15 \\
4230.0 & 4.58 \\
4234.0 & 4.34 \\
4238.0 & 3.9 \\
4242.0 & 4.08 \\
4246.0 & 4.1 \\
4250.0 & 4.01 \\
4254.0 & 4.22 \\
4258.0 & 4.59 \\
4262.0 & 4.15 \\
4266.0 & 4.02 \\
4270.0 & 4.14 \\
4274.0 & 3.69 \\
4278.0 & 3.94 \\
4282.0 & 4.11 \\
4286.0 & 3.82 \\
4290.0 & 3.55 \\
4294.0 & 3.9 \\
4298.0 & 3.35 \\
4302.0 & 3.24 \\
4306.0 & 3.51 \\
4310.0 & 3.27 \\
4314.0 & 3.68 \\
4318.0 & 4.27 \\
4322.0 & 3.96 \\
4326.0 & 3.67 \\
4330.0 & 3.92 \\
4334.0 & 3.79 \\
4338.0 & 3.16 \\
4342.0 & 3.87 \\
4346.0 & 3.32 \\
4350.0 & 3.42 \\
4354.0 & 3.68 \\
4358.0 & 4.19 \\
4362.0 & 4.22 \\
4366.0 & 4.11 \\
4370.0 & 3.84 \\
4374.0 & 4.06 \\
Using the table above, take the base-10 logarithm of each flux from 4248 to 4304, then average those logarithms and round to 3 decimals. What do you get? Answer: 0.590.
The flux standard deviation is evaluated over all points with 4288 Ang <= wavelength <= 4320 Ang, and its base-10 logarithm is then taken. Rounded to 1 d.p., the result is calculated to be -0.5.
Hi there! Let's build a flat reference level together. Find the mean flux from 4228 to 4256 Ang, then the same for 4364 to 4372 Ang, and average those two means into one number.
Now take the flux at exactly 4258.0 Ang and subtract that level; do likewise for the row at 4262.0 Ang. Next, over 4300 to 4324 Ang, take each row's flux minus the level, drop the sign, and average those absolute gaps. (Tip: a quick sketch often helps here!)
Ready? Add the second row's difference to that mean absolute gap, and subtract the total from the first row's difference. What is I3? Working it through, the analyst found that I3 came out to -0.05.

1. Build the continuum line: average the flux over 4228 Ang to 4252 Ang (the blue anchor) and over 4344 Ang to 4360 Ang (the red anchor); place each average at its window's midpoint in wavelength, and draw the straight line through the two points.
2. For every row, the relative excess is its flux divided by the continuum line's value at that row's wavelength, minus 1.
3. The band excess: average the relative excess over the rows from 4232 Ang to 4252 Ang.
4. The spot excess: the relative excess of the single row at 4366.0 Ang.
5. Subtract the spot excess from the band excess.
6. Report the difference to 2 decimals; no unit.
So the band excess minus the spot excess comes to -0.16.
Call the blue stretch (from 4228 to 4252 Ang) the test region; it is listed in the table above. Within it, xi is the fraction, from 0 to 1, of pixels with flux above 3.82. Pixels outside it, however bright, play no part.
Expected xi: 1.0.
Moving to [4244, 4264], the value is 1.0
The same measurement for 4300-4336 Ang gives 0.3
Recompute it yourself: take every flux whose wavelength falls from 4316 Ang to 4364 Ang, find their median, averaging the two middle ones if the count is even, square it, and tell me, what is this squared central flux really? 14.7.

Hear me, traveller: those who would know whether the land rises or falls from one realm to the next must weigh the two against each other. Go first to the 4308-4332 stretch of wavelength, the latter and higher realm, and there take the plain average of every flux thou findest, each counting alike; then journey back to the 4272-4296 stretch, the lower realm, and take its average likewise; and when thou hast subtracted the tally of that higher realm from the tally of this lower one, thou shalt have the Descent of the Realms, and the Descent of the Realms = 0.0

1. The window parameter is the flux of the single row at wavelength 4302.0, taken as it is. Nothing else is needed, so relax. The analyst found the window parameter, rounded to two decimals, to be 3.24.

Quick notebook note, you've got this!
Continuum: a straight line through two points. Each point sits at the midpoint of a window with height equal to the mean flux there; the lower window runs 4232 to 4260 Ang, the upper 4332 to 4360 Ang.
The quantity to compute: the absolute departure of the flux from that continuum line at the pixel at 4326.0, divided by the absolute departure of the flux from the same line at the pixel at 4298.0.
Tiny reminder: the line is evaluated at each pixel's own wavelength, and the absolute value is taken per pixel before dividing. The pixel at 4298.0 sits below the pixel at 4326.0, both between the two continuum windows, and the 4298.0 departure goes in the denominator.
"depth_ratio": 0.1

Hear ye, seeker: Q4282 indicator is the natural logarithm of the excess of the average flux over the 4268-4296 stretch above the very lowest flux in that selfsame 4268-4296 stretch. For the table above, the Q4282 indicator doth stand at -1.1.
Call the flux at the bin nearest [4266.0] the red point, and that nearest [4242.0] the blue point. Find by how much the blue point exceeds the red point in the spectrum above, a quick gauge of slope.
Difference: 0.1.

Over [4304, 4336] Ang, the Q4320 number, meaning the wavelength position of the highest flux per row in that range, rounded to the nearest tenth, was 4318.0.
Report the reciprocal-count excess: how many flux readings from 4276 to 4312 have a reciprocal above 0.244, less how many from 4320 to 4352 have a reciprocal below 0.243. 8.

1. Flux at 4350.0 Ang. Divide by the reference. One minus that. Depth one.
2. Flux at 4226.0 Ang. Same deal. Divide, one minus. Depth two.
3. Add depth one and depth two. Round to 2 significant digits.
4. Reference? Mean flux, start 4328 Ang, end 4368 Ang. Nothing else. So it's 0.26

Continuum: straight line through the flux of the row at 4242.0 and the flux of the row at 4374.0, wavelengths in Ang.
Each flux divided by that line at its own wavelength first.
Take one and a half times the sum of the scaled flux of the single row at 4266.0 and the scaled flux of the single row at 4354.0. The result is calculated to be 2.84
